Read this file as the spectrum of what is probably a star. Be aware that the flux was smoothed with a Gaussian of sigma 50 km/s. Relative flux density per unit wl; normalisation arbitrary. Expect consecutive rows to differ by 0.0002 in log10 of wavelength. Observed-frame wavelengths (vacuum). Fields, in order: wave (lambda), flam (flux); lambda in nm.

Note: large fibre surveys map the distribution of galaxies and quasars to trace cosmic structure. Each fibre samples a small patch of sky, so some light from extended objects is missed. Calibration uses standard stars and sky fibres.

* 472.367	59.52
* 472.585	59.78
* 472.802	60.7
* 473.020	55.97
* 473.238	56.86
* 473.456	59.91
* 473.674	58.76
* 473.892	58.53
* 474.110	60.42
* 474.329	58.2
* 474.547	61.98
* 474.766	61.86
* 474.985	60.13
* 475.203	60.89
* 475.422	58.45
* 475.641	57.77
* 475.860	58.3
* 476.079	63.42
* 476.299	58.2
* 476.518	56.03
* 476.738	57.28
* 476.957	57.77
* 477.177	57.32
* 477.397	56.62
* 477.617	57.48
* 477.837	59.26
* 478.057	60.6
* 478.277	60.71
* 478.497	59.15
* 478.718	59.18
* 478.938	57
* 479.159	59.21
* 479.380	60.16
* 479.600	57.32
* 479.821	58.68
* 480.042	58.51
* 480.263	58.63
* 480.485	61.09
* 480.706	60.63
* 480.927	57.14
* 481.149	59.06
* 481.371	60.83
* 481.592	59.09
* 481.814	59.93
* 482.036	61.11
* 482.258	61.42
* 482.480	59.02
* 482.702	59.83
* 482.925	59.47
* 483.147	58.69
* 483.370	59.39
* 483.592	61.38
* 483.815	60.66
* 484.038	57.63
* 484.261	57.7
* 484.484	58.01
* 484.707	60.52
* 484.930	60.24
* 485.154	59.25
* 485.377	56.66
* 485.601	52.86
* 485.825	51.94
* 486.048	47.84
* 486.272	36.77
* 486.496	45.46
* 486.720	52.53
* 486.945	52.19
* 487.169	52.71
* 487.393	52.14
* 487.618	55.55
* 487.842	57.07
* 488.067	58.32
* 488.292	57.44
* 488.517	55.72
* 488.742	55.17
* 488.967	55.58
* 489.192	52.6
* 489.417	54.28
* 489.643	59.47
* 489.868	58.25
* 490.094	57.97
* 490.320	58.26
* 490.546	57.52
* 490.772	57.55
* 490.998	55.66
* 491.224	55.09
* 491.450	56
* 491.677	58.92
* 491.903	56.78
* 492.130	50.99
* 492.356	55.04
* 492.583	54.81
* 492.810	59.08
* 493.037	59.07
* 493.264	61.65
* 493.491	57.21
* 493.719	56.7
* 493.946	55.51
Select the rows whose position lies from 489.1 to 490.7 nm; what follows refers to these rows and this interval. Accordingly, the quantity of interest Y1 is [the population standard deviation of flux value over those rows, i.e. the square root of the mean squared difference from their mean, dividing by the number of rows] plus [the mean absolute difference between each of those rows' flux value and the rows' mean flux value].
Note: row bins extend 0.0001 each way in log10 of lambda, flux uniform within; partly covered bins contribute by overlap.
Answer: 4.3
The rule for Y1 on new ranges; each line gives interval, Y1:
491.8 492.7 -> 3.8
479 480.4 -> 1.5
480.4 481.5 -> 2.8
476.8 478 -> 1.5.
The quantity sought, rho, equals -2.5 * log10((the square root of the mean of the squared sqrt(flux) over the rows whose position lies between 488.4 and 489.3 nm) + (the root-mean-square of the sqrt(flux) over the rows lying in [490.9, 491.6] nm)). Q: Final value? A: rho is -2.93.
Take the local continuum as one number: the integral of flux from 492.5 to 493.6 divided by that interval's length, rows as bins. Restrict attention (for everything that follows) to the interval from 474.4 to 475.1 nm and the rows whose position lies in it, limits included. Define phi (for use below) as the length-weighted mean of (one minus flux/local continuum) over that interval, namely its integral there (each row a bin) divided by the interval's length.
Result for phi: -0.046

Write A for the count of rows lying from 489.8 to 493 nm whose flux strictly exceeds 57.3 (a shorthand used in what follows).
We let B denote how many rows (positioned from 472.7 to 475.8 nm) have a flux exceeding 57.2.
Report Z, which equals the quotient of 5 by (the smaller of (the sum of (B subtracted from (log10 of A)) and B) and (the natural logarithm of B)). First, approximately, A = 7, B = 12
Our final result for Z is 5.9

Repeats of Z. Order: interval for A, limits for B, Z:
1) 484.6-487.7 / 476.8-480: 10.5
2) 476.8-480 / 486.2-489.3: 7.2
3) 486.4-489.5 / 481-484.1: 16.6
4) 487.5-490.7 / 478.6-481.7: 5.9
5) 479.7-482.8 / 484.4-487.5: 4.5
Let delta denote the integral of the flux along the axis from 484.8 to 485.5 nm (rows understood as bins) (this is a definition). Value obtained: 41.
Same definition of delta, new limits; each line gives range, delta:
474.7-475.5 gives 48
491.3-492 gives 40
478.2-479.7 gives 88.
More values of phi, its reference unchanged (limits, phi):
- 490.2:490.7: 0.011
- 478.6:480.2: -0.002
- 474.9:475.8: -0.013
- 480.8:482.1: -0.017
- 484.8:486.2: 0.070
